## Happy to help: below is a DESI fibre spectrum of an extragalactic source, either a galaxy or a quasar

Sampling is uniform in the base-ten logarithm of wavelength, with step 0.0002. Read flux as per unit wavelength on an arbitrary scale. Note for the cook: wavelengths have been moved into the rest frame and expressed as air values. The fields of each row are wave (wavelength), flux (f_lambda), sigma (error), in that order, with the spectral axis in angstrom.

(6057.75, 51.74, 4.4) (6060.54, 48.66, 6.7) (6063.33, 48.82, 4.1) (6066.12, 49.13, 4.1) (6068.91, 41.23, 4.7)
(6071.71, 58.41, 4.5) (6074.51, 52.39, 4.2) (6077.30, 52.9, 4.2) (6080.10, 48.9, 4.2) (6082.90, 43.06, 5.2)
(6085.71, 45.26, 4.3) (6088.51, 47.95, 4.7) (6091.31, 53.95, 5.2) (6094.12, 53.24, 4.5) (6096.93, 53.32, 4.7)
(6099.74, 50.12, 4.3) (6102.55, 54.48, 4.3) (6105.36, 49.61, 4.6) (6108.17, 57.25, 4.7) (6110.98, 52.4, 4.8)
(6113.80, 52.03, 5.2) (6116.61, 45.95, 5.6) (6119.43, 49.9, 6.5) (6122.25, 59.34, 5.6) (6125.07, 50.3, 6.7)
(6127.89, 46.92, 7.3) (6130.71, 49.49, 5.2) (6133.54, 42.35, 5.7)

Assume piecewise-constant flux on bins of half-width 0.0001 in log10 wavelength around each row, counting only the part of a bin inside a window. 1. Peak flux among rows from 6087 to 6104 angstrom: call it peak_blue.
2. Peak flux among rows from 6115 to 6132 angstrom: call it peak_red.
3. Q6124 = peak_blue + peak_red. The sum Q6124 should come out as 114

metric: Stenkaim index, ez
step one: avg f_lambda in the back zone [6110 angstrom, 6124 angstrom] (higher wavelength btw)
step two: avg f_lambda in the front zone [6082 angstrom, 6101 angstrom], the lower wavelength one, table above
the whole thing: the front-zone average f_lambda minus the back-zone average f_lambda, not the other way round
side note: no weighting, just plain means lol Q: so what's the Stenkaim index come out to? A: -2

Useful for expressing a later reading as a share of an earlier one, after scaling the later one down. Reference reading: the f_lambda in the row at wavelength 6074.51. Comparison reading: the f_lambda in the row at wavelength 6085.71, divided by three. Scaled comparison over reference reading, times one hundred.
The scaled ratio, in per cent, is 28.8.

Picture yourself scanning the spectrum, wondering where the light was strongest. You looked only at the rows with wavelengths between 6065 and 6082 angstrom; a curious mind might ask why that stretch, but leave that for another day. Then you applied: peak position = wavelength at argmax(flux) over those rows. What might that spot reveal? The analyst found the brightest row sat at 6071.71 angstrom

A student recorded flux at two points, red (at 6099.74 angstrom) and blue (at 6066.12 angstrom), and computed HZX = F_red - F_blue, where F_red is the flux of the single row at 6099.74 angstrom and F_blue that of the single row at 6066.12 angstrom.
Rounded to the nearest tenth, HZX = 1.0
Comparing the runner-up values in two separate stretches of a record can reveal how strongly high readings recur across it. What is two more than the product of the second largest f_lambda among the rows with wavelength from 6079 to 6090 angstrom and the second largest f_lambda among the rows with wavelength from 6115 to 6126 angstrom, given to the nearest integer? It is 2414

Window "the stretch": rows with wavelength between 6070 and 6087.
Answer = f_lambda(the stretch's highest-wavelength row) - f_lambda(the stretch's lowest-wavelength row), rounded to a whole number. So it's -13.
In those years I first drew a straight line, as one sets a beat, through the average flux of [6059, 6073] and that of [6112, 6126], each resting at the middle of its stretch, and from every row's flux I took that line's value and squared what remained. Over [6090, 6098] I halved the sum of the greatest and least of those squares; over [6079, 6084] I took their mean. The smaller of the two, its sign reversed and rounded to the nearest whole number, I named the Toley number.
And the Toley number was -10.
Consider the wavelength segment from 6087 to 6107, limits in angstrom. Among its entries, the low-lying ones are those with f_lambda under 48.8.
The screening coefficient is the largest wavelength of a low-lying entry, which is 6088.51 angstrom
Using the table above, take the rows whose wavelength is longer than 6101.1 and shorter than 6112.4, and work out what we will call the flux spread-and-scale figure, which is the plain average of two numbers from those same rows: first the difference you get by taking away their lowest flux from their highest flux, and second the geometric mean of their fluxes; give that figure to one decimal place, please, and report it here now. 30.5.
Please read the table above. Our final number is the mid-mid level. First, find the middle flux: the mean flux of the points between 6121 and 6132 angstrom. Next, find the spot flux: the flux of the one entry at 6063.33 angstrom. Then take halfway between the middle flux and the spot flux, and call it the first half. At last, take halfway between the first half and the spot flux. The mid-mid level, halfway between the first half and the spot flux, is 49.5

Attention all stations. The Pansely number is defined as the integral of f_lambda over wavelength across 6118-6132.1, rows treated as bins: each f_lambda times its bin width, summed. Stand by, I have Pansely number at 722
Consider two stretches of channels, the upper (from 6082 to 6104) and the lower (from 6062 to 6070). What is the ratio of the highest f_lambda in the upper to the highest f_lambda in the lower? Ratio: 1.11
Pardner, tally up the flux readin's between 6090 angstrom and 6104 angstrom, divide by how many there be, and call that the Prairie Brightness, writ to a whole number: 53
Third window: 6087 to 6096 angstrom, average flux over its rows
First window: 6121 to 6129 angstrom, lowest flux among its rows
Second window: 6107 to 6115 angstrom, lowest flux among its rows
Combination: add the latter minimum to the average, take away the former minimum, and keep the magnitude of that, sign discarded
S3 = 57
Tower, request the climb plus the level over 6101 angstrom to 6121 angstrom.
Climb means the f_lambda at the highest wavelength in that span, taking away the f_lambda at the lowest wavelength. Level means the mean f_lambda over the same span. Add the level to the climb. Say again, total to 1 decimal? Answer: 47.1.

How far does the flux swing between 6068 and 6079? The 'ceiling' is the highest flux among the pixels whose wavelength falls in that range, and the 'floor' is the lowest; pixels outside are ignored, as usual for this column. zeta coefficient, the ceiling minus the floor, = 17.2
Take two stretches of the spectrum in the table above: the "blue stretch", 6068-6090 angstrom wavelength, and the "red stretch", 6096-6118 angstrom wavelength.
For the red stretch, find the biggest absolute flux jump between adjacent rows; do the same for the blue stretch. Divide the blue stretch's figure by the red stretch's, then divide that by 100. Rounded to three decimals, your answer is 0.022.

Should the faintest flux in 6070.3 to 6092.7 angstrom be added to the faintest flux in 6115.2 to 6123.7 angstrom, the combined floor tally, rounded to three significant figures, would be 89.0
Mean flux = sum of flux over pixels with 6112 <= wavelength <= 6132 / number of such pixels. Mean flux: 50.6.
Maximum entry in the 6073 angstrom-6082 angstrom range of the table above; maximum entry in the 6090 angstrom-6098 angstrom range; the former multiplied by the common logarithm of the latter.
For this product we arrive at 92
